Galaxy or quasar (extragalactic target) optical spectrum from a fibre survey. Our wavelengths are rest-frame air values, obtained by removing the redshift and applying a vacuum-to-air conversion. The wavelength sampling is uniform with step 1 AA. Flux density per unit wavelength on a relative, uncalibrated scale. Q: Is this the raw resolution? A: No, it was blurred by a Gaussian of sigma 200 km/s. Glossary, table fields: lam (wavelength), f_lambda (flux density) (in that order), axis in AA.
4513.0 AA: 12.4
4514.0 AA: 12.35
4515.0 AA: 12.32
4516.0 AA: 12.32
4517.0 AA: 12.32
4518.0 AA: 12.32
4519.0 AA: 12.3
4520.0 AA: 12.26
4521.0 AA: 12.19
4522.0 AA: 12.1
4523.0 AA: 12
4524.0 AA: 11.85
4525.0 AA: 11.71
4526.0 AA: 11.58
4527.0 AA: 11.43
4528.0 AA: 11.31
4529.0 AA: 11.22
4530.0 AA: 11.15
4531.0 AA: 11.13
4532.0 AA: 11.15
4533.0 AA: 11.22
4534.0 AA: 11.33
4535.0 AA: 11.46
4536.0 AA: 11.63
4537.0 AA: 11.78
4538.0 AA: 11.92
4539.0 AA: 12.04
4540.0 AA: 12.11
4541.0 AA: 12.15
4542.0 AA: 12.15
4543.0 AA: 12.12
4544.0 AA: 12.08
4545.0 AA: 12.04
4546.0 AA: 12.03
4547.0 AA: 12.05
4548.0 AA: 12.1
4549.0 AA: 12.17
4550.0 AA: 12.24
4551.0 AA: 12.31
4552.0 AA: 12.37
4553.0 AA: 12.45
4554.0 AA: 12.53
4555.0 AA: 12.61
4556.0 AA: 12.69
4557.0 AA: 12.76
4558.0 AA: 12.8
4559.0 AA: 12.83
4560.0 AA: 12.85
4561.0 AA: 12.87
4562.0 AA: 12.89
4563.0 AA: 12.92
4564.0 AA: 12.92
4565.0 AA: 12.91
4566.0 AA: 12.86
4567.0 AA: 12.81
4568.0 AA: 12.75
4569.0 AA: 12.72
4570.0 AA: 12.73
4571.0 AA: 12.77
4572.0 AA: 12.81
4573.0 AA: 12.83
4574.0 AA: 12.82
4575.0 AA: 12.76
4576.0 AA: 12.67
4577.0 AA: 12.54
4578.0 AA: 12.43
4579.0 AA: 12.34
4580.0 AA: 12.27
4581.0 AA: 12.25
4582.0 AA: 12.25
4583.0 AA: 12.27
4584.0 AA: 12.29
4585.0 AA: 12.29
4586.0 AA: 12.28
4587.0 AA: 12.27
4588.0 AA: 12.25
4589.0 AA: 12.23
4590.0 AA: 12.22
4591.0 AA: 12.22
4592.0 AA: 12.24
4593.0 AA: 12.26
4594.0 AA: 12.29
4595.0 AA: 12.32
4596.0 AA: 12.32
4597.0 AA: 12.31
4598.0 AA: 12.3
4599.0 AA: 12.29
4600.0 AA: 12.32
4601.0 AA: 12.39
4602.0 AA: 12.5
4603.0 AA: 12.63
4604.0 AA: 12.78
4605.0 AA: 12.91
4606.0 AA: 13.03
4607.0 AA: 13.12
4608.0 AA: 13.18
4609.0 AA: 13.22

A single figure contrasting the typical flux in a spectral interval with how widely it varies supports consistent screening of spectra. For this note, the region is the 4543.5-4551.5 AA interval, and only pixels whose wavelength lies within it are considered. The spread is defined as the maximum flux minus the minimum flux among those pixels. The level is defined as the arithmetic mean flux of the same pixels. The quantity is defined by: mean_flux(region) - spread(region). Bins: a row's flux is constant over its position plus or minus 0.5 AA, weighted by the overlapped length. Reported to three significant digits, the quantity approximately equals 11.8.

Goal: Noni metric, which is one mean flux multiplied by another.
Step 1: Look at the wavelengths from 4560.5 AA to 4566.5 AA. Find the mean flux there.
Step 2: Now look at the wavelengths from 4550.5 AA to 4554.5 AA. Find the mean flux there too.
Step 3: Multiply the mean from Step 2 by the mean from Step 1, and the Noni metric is 160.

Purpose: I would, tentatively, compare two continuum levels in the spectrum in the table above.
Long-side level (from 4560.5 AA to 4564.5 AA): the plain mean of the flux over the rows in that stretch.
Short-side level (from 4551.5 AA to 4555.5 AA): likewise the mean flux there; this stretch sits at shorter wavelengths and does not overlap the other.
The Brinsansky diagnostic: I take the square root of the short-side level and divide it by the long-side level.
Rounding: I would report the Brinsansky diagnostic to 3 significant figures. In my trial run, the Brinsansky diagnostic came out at 0.274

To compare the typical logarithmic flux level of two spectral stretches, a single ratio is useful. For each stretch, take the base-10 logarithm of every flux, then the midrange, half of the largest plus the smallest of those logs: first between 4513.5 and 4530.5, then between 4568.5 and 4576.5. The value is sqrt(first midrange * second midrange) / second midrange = 0.984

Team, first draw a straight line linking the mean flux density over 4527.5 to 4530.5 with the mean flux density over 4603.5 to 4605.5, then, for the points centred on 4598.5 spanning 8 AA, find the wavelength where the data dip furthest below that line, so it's 4599.0 AA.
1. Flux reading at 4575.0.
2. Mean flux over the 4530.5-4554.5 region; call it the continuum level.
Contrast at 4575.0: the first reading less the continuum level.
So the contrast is 0.82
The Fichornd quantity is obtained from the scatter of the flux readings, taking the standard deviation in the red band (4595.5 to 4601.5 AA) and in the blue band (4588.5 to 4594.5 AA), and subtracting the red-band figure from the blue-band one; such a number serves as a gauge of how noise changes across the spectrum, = -0.01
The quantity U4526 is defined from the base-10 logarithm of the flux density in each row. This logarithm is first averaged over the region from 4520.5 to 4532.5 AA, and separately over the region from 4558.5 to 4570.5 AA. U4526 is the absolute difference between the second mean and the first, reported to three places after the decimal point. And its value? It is 0.045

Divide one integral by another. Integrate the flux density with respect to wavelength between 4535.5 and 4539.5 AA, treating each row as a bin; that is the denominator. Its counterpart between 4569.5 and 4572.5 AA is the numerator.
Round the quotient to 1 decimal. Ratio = 0.8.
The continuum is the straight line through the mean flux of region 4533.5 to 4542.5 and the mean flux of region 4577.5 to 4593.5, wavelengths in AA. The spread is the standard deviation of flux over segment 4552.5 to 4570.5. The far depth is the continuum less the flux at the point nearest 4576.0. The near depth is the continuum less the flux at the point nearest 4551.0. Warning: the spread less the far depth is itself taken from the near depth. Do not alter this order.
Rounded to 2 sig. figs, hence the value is -0.97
